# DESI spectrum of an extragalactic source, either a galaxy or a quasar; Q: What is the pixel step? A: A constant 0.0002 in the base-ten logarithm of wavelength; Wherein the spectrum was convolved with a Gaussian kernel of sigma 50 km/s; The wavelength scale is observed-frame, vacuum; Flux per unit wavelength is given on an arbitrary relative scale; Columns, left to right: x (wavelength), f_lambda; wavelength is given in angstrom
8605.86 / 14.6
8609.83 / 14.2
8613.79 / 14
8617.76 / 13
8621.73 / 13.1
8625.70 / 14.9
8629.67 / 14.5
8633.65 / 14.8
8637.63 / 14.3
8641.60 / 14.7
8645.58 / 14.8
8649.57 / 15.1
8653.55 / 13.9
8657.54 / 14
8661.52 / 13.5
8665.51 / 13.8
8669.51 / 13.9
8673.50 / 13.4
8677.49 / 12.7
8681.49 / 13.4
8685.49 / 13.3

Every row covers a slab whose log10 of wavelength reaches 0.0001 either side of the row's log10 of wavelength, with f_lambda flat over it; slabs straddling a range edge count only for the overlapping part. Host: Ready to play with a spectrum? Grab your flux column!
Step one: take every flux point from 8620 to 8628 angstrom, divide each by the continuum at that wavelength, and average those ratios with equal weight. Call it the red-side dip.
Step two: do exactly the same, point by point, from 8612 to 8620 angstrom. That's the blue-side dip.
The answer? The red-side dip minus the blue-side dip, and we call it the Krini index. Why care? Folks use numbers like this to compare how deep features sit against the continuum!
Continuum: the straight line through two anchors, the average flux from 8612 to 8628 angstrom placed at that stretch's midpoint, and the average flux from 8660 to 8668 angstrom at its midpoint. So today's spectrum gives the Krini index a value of 0.04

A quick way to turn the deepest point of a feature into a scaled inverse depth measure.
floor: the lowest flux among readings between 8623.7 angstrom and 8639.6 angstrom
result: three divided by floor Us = 0.210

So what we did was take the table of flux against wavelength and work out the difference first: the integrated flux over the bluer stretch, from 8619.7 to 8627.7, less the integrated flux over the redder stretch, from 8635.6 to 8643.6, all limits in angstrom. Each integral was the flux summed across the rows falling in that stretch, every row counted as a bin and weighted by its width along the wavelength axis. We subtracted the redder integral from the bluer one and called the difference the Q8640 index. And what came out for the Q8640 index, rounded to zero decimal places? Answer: -4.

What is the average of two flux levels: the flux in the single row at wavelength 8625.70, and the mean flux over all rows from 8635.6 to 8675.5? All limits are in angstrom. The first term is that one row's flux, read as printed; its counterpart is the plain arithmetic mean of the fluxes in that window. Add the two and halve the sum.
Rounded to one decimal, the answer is 14.5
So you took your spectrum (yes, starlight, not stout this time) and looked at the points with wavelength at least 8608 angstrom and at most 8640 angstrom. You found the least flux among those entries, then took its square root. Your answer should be 3.61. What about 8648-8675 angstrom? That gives 3.66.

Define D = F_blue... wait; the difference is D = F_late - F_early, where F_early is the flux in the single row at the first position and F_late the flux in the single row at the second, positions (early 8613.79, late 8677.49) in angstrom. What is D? -1.3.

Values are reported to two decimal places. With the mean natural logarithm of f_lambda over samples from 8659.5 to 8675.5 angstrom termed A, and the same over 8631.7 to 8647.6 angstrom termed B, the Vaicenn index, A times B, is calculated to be 7.02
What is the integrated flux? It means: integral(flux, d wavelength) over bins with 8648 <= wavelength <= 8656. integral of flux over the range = 116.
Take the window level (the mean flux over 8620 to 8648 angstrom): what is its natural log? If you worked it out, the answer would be 2.67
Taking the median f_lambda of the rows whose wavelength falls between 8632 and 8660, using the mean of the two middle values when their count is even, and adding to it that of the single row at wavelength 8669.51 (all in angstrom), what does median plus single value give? 28.6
